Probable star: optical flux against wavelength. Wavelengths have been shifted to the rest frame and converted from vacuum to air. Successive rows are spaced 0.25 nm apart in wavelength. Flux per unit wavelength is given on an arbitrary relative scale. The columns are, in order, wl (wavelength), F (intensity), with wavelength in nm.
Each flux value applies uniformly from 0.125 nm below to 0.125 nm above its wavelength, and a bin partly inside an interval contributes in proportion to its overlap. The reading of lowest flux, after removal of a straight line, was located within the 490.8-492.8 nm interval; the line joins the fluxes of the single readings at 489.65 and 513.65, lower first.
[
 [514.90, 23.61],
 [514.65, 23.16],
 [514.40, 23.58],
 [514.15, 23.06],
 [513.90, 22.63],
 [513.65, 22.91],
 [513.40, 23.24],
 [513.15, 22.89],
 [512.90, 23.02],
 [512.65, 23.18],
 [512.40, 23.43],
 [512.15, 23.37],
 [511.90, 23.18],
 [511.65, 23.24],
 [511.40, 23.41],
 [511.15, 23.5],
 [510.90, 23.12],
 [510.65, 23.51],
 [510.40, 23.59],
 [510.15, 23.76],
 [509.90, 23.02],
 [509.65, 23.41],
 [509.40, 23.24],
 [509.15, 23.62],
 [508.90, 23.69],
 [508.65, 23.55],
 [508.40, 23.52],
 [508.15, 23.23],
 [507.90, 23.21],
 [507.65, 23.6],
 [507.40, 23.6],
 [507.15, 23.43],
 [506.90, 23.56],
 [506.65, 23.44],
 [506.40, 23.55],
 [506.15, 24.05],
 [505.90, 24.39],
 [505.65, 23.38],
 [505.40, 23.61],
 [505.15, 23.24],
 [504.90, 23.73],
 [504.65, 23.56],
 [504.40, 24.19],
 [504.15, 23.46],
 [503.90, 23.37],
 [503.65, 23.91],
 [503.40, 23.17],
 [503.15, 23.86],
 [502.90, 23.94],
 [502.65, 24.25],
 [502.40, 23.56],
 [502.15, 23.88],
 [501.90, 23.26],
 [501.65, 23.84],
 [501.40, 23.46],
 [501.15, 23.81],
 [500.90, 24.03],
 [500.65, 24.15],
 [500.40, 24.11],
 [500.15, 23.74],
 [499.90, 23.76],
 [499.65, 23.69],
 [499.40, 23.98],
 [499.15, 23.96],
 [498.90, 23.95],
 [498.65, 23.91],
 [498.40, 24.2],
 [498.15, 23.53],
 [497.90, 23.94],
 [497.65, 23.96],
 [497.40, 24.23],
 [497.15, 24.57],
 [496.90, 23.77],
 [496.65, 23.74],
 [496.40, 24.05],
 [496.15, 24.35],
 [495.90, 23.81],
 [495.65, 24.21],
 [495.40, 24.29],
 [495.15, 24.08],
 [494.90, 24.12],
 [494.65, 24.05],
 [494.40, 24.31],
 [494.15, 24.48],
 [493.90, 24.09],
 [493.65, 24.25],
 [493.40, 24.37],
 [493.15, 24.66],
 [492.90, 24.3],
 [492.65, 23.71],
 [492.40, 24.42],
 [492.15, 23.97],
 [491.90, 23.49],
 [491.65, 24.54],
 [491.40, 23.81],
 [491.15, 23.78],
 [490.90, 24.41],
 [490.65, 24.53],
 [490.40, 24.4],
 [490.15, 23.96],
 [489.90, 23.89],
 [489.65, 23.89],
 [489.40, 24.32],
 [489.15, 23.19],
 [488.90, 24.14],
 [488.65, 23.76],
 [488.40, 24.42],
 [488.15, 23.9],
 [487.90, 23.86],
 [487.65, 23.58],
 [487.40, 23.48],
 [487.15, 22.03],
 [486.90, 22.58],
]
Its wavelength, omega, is 491.90 nm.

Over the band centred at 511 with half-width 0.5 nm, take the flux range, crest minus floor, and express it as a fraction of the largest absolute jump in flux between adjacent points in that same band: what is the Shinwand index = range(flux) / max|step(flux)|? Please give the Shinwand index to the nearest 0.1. 1.0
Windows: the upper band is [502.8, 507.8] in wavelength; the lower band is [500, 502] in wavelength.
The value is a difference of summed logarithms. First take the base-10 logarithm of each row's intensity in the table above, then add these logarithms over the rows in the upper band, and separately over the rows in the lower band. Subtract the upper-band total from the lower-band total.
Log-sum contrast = -16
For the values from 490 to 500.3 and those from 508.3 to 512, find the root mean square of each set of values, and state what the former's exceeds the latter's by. 0.7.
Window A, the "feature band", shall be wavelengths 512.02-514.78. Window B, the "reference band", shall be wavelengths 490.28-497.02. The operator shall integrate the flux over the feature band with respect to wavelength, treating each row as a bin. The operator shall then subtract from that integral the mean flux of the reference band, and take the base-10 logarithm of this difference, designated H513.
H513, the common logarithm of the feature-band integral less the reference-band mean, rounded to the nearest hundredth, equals 1.60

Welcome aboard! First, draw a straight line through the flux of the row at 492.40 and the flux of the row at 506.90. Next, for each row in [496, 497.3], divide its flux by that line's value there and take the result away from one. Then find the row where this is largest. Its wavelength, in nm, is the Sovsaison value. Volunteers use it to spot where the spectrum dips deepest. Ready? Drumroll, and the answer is 496.65 nm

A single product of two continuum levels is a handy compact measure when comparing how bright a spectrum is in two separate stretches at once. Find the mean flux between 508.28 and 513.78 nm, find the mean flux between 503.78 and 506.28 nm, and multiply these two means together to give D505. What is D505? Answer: 553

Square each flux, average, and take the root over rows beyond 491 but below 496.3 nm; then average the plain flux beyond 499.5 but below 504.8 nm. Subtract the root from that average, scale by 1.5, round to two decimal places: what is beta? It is -0.58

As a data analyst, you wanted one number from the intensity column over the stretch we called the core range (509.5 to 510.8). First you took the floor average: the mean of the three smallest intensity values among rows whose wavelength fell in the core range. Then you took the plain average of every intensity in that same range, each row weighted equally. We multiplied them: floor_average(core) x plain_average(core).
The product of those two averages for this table 547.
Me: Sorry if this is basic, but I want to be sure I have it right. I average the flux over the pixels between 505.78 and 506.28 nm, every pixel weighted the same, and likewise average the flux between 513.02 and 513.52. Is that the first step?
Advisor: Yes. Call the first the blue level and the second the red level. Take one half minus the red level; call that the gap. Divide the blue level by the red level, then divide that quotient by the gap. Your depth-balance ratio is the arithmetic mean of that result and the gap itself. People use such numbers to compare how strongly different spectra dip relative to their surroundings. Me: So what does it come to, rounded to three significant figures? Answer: -11.3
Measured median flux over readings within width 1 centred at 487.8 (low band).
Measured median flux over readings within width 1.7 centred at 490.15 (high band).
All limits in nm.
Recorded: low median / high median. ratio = 0.98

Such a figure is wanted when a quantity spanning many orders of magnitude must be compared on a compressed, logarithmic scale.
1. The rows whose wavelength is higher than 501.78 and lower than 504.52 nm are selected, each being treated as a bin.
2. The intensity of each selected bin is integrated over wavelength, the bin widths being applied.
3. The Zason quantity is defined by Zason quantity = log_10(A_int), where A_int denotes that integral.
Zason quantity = 1.8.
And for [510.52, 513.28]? 1.8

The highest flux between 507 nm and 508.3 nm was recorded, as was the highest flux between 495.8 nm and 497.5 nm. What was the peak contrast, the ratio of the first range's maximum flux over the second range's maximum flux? 0.961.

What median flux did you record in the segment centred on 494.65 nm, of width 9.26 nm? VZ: 24.1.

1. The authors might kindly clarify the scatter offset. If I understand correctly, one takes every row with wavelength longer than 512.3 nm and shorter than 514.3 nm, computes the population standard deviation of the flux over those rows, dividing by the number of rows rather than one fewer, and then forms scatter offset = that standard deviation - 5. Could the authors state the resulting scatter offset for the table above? -4.77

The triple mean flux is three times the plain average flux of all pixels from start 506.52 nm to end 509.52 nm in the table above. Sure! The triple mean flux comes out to 70.4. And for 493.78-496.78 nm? 72.4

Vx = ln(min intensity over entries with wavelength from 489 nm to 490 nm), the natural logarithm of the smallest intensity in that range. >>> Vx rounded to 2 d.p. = 3.14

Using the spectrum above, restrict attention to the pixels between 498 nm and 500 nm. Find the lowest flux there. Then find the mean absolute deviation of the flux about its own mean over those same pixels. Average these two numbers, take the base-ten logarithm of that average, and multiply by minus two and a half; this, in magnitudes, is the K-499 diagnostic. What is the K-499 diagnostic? -2.68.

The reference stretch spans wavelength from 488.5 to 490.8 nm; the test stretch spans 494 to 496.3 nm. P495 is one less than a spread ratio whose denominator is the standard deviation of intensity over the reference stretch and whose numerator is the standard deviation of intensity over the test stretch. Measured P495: -0.51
